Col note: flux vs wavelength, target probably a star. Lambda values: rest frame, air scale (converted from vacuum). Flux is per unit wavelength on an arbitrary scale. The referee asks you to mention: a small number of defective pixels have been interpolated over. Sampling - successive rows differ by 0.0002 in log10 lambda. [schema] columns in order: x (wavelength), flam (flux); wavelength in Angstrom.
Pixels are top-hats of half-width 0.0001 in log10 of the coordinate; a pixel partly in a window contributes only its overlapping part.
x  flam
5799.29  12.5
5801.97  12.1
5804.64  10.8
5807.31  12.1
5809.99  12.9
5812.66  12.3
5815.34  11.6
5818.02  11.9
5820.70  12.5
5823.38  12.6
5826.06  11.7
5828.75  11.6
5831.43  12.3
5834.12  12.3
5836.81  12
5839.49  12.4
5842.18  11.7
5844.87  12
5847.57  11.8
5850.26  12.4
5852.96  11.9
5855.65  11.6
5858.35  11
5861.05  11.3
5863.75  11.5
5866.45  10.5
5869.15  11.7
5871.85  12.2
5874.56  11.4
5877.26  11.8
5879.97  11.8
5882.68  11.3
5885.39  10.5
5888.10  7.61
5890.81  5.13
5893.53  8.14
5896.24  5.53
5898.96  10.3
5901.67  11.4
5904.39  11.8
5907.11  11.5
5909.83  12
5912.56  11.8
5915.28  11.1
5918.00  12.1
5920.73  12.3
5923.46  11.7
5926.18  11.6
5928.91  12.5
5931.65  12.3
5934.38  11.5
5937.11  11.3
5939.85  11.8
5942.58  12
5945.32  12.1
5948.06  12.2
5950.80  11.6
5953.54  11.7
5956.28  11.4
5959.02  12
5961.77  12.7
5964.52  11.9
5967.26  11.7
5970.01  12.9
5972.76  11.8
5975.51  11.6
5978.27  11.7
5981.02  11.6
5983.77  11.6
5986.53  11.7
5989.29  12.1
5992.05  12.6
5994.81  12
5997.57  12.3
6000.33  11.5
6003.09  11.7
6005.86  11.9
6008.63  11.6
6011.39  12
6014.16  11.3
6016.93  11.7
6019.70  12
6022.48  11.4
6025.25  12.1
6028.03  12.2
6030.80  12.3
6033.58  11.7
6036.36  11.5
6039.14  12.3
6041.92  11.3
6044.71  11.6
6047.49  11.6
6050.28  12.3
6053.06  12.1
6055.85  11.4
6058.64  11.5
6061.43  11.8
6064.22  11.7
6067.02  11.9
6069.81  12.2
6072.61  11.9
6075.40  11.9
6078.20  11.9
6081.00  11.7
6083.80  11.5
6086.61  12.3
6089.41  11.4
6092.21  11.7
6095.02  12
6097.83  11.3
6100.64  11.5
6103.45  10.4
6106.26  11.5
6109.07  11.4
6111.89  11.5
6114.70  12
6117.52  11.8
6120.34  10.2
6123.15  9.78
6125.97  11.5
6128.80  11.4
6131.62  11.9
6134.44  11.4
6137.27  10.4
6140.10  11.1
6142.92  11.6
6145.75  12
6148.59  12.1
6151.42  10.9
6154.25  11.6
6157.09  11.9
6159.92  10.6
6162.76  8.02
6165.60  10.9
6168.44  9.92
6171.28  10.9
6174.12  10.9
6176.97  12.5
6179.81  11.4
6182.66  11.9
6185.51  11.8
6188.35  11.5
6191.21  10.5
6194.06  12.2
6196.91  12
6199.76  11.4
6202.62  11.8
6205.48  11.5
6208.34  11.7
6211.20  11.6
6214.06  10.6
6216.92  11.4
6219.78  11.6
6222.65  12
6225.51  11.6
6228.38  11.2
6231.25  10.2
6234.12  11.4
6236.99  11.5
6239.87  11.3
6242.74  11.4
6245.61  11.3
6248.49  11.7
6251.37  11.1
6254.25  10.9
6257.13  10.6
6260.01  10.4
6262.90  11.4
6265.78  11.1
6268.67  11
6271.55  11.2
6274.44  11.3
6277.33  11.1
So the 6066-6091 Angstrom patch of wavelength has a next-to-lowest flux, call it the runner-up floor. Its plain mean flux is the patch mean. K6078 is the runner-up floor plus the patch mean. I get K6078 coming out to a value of 23.4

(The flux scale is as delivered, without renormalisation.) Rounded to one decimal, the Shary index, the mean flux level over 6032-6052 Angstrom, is 11.8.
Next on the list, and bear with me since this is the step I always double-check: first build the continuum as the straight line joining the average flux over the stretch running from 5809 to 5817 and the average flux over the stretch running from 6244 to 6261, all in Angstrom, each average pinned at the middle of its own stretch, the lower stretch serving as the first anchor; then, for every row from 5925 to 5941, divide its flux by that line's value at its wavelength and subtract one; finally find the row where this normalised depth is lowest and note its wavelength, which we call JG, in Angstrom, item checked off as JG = 5937.11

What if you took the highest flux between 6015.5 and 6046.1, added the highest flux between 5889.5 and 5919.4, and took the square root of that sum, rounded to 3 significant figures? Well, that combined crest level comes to 4.94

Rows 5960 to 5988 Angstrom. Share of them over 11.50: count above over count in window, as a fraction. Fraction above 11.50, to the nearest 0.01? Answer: 1.00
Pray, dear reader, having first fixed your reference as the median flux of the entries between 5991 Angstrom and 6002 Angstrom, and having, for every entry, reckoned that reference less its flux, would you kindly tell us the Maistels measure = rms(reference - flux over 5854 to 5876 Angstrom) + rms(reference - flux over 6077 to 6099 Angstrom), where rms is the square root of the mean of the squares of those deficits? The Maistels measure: 1.41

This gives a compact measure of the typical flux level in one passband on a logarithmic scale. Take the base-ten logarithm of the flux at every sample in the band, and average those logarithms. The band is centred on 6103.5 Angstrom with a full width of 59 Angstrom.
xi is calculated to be 1.06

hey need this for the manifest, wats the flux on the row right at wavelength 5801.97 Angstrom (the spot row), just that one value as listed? 12.1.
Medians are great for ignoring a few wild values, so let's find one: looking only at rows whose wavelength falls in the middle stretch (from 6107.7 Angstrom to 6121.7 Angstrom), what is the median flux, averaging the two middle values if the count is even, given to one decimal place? 11.5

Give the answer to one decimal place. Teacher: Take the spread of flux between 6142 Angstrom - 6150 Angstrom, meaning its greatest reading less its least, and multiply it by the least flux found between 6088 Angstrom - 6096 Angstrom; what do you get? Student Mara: 5.7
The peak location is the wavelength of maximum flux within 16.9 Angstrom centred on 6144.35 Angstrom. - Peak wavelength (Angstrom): 6148.59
